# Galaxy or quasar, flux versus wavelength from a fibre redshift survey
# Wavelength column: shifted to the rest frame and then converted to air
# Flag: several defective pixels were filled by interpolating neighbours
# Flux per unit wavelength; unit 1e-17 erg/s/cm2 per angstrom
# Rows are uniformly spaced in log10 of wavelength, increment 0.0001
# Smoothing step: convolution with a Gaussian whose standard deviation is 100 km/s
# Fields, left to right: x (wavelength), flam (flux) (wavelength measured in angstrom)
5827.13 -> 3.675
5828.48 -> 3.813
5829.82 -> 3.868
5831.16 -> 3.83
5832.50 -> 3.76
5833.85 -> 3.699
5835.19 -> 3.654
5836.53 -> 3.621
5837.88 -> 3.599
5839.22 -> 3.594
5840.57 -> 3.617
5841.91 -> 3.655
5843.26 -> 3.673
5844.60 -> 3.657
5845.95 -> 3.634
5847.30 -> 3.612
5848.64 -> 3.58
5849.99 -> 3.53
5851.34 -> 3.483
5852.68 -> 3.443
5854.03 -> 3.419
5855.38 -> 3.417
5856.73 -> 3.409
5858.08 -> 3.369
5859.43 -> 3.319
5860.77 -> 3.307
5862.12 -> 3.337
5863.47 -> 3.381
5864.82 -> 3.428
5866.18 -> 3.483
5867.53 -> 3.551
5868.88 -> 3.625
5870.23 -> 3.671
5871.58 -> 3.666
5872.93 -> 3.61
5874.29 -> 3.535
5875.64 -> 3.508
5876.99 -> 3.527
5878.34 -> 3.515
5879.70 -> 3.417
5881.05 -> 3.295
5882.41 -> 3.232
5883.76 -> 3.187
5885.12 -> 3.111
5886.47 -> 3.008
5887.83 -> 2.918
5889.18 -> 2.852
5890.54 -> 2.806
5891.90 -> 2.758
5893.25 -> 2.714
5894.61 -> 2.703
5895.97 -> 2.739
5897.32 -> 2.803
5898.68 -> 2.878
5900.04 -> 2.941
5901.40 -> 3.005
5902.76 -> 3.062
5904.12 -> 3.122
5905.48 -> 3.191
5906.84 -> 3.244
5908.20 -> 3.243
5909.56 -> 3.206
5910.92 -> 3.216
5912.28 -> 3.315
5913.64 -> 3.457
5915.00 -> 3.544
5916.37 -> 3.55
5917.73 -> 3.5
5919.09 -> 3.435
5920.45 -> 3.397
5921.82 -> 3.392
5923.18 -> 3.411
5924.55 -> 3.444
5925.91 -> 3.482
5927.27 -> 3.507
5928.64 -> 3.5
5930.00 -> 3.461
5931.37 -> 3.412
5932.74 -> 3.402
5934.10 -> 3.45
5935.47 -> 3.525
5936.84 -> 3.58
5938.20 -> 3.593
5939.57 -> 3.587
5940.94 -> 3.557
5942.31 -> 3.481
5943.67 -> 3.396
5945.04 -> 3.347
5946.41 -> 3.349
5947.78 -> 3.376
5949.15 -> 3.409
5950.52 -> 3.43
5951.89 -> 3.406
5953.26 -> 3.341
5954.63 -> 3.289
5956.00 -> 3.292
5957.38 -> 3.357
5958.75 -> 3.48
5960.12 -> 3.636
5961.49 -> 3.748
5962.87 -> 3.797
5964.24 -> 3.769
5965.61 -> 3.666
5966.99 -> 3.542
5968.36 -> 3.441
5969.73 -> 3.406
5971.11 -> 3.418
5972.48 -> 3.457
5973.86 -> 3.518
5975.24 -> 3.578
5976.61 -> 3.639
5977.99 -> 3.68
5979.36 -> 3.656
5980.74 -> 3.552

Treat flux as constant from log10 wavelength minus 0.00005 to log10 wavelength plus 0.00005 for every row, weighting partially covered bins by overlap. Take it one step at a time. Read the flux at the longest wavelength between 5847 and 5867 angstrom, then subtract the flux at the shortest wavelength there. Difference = -0.13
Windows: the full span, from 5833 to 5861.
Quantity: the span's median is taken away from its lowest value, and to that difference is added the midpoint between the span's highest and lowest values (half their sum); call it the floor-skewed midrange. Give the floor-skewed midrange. 3.2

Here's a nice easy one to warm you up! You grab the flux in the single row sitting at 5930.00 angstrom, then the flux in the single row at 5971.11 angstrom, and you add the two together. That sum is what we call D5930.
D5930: 6.9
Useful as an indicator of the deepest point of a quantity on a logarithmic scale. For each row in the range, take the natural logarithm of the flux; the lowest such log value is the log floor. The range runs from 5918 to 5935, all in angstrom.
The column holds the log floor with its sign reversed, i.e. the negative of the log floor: -1.22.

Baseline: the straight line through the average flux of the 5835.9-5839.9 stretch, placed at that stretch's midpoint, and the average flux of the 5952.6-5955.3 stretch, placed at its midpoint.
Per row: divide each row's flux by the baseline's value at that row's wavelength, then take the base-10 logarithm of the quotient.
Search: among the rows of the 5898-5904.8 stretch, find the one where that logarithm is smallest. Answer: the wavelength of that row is 5898.68 angstrom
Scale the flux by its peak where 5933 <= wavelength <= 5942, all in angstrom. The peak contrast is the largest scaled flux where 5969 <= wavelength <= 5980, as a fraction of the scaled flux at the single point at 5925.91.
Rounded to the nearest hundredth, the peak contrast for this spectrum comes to 1.06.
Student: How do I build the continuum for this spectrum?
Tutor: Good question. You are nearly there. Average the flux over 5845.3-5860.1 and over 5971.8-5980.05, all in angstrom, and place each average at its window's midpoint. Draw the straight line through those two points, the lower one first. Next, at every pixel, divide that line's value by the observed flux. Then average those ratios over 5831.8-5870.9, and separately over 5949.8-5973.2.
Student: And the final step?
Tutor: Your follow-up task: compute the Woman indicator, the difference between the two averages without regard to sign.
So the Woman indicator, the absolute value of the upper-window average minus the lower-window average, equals 0.04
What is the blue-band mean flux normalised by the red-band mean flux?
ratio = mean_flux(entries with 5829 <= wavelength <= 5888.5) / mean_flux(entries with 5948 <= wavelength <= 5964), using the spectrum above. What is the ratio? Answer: 1.01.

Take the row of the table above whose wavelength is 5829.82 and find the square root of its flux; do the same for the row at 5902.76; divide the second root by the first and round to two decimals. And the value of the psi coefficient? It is 0.89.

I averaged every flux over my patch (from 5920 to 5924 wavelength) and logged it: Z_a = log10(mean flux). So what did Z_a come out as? 0.531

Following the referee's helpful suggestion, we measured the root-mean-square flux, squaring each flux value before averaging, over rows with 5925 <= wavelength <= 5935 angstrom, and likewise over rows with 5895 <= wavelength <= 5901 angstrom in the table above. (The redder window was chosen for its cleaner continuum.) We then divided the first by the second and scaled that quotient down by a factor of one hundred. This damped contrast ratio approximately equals 0.0122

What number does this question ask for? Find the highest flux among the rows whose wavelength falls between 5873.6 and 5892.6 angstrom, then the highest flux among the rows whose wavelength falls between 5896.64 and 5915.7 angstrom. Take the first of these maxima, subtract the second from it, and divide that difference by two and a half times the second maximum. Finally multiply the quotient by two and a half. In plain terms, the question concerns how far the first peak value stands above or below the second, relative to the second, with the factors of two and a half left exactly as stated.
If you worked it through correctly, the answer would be -0.003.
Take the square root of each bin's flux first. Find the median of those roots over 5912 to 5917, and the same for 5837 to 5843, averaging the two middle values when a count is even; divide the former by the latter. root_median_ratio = 0.98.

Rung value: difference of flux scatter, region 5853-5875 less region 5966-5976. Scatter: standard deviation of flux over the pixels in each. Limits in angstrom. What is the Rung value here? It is 0.06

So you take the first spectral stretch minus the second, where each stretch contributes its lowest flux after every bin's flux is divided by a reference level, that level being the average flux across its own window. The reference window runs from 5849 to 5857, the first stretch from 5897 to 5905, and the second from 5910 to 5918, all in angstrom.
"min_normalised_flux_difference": -0.12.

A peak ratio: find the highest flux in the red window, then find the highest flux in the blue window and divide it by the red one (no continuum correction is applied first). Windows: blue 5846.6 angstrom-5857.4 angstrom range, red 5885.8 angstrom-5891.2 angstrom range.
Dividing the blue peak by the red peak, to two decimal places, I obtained 1.20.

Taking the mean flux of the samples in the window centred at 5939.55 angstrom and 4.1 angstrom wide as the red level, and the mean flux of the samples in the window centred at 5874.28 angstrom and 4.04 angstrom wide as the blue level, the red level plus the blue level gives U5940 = 7.13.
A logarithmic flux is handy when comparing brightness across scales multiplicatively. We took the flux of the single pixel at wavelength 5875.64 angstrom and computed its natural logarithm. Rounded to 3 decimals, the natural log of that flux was 1.255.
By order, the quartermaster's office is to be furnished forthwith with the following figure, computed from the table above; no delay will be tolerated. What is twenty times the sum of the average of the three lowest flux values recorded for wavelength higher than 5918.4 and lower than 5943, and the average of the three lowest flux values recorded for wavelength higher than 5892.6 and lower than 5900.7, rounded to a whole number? 122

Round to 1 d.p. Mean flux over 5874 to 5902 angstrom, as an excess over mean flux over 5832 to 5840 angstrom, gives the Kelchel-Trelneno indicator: -0.6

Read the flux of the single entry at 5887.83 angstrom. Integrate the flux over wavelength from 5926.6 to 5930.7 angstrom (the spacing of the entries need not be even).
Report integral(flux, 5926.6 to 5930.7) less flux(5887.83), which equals 11.4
